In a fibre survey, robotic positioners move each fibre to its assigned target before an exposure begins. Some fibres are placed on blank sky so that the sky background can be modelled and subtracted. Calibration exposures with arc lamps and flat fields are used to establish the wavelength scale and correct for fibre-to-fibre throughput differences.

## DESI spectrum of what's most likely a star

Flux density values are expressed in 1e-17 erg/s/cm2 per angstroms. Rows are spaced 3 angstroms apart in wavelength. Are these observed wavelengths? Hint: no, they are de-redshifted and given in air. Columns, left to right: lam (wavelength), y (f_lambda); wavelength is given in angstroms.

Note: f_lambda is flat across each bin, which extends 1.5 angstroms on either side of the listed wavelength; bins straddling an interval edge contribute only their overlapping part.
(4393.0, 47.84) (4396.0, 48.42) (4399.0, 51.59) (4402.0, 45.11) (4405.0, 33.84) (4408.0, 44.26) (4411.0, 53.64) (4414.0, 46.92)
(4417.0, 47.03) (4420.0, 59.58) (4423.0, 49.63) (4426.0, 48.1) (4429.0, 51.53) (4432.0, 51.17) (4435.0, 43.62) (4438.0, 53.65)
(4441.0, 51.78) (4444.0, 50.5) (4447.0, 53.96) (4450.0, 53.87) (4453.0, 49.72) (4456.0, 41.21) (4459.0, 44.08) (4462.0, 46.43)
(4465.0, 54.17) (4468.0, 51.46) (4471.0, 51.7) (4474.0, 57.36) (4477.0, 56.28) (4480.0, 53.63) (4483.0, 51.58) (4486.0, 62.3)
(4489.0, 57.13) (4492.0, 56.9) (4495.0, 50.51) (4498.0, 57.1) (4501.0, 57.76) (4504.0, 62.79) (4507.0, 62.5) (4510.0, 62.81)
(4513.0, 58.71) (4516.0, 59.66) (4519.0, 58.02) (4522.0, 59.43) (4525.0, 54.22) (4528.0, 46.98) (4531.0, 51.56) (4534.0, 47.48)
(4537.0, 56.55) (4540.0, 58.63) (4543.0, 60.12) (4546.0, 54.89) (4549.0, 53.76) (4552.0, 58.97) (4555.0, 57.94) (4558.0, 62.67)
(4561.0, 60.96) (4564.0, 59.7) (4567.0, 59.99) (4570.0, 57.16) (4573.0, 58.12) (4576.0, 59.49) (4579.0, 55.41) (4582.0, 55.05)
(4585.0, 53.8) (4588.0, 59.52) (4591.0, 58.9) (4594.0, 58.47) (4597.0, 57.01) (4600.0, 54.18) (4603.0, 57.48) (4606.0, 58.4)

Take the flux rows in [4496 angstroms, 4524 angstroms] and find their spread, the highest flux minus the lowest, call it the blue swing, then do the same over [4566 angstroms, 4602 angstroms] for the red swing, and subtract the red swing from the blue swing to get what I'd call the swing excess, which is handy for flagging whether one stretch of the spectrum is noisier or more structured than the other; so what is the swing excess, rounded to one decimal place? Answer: -0.5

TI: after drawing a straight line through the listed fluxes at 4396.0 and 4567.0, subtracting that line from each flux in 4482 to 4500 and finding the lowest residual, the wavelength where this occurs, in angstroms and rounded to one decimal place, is 4495.0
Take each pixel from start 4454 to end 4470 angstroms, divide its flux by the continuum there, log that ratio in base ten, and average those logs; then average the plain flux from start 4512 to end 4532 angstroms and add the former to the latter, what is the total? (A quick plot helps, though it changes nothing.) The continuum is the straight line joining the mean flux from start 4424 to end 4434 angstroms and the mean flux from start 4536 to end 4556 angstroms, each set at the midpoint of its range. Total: 55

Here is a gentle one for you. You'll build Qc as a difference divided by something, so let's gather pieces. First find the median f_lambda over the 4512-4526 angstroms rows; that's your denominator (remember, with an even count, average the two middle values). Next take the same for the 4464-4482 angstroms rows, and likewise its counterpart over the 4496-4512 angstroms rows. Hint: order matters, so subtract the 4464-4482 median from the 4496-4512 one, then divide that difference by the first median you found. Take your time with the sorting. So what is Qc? 0.146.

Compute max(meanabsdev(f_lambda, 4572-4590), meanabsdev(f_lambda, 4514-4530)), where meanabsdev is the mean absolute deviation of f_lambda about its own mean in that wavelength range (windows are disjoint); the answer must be 4.0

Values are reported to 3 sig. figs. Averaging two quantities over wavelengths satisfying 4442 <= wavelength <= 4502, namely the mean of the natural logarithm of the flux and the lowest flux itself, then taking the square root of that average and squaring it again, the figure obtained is 22.6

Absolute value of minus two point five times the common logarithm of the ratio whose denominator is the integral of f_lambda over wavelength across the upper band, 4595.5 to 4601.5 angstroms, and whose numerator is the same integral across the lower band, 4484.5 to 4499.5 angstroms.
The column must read 1.0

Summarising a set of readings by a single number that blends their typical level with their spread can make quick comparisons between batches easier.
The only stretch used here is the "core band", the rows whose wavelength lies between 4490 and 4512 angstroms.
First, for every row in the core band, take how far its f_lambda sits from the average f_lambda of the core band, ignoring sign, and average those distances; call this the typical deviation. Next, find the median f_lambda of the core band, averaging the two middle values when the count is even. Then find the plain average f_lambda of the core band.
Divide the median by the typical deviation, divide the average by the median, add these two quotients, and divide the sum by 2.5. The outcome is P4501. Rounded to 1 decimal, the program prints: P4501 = 7.0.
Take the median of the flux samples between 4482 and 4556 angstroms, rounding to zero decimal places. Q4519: 58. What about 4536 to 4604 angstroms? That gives 58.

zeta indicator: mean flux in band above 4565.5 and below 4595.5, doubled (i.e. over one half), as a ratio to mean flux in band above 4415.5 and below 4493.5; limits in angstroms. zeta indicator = 2.22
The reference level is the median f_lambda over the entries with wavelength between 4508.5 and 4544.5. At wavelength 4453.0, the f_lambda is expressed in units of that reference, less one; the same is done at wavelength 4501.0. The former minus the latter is -0.14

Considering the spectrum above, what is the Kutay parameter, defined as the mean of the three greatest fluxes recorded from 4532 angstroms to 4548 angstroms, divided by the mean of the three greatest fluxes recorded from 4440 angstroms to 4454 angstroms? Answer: 1.10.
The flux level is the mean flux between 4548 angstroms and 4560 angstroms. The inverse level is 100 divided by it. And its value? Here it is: 1.71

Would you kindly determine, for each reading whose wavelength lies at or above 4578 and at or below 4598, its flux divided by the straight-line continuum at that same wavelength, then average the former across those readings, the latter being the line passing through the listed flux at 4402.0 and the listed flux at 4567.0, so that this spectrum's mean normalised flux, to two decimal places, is 0.92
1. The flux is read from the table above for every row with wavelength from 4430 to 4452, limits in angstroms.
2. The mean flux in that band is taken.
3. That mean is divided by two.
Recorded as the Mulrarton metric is 25.6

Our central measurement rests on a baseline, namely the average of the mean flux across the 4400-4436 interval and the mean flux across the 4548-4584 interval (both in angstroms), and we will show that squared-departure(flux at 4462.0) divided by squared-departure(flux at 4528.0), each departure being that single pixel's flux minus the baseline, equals 1.2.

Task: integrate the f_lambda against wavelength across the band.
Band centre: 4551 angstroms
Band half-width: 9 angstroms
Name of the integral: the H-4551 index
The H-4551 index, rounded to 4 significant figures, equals 1045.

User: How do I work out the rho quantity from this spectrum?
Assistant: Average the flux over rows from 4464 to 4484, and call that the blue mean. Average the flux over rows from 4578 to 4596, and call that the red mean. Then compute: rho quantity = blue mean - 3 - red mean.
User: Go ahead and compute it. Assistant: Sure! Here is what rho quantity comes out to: -6.1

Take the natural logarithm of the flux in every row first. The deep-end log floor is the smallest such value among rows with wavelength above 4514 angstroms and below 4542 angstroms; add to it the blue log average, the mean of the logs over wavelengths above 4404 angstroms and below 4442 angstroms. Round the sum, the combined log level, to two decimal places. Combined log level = 7.73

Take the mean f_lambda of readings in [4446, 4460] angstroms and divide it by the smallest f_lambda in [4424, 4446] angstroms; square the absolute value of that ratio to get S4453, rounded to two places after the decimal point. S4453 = 1.24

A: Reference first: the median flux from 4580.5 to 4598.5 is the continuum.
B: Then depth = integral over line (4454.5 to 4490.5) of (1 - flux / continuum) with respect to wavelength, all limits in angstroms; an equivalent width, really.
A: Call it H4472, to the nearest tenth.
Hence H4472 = 3.4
